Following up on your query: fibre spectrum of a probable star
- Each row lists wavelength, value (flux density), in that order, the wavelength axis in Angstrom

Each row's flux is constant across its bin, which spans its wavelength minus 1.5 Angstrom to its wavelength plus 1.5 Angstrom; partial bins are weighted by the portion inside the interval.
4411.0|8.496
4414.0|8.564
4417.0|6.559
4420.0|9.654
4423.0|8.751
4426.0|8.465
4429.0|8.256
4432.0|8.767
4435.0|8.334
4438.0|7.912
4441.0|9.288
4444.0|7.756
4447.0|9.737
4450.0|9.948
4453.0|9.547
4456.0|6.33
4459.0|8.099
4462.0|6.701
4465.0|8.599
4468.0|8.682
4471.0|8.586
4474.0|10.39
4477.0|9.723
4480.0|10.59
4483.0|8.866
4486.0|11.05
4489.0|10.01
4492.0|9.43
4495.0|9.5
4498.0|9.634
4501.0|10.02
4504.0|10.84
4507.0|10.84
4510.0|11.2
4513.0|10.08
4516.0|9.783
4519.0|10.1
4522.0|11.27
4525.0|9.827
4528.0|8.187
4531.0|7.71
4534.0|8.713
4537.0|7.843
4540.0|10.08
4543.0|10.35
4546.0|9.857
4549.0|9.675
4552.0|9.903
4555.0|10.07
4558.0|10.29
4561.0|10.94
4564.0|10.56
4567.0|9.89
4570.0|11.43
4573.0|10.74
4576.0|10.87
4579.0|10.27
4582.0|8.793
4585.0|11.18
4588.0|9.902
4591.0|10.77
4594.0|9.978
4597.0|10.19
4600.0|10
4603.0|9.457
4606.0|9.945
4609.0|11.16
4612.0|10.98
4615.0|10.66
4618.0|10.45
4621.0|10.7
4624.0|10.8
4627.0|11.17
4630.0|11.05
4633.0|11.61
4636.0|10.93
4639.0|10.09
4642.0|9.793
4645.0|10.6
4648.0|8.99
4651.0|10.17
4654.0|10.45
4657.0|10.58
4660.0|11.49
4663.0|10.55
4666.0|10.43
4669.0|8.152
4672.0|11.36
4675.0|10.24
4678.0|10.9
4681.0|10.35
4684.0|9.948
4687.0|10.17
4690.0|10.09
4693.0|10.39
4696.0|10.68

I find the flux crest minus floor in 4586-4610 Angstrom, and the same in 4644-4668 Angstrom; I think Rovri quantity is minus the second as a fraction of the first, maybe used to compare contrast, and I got -1.5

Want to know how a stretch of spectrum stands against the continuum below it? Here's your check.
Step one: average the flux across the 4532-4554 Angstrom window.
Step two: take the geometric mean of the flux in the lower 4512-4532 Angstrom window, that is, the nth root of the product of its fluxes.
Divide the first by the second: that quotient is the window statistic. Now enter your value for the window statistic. 1.00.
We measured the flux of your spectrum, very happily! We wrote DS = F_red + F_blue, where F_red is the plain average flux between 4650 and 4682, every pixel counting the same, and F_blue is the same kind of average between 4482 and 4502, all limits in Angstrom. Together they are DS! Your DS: 20.2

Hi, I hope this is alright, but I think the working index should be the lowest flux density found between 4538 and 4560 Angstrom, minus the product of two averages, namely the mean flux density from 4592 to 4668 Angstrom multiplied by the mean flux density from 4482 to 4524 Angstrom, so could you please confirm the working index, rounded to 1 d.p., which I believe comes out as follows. -97.2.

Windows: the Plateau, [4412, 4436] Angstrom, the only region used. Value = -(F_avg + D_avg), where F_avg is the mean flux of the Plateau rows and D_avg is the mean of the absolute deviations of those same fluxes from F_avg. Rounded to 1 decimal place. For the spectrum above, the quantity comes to -8.9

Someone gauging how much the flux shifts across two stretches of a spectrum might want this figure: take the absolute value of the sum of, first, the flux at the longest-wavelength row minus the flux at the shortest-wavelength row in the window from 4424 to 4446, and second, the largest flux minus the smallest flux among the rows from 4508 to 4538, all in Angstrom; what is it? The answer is 2.85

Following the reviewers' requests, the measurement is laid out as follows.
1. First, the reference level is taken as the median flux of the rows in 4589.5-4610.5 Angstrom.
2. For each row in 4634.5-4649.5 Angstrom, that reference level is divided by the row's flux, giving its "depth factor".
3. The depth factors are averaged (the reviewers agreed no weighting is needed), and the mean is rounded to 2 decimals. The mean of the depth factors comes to 1.00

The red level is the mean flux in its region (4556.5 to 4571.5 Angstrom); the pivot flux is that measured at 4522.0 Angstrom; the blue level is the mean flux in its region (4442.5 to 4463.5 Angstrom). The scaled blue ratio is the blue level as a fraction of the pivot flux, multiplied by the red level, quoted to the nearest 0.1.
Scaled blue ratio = 7.8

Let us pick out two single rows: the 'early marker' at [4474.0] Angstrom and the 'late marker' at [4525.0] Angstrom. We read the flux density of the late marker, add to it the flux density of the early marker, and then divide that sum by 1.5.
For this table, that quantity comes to 13.5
